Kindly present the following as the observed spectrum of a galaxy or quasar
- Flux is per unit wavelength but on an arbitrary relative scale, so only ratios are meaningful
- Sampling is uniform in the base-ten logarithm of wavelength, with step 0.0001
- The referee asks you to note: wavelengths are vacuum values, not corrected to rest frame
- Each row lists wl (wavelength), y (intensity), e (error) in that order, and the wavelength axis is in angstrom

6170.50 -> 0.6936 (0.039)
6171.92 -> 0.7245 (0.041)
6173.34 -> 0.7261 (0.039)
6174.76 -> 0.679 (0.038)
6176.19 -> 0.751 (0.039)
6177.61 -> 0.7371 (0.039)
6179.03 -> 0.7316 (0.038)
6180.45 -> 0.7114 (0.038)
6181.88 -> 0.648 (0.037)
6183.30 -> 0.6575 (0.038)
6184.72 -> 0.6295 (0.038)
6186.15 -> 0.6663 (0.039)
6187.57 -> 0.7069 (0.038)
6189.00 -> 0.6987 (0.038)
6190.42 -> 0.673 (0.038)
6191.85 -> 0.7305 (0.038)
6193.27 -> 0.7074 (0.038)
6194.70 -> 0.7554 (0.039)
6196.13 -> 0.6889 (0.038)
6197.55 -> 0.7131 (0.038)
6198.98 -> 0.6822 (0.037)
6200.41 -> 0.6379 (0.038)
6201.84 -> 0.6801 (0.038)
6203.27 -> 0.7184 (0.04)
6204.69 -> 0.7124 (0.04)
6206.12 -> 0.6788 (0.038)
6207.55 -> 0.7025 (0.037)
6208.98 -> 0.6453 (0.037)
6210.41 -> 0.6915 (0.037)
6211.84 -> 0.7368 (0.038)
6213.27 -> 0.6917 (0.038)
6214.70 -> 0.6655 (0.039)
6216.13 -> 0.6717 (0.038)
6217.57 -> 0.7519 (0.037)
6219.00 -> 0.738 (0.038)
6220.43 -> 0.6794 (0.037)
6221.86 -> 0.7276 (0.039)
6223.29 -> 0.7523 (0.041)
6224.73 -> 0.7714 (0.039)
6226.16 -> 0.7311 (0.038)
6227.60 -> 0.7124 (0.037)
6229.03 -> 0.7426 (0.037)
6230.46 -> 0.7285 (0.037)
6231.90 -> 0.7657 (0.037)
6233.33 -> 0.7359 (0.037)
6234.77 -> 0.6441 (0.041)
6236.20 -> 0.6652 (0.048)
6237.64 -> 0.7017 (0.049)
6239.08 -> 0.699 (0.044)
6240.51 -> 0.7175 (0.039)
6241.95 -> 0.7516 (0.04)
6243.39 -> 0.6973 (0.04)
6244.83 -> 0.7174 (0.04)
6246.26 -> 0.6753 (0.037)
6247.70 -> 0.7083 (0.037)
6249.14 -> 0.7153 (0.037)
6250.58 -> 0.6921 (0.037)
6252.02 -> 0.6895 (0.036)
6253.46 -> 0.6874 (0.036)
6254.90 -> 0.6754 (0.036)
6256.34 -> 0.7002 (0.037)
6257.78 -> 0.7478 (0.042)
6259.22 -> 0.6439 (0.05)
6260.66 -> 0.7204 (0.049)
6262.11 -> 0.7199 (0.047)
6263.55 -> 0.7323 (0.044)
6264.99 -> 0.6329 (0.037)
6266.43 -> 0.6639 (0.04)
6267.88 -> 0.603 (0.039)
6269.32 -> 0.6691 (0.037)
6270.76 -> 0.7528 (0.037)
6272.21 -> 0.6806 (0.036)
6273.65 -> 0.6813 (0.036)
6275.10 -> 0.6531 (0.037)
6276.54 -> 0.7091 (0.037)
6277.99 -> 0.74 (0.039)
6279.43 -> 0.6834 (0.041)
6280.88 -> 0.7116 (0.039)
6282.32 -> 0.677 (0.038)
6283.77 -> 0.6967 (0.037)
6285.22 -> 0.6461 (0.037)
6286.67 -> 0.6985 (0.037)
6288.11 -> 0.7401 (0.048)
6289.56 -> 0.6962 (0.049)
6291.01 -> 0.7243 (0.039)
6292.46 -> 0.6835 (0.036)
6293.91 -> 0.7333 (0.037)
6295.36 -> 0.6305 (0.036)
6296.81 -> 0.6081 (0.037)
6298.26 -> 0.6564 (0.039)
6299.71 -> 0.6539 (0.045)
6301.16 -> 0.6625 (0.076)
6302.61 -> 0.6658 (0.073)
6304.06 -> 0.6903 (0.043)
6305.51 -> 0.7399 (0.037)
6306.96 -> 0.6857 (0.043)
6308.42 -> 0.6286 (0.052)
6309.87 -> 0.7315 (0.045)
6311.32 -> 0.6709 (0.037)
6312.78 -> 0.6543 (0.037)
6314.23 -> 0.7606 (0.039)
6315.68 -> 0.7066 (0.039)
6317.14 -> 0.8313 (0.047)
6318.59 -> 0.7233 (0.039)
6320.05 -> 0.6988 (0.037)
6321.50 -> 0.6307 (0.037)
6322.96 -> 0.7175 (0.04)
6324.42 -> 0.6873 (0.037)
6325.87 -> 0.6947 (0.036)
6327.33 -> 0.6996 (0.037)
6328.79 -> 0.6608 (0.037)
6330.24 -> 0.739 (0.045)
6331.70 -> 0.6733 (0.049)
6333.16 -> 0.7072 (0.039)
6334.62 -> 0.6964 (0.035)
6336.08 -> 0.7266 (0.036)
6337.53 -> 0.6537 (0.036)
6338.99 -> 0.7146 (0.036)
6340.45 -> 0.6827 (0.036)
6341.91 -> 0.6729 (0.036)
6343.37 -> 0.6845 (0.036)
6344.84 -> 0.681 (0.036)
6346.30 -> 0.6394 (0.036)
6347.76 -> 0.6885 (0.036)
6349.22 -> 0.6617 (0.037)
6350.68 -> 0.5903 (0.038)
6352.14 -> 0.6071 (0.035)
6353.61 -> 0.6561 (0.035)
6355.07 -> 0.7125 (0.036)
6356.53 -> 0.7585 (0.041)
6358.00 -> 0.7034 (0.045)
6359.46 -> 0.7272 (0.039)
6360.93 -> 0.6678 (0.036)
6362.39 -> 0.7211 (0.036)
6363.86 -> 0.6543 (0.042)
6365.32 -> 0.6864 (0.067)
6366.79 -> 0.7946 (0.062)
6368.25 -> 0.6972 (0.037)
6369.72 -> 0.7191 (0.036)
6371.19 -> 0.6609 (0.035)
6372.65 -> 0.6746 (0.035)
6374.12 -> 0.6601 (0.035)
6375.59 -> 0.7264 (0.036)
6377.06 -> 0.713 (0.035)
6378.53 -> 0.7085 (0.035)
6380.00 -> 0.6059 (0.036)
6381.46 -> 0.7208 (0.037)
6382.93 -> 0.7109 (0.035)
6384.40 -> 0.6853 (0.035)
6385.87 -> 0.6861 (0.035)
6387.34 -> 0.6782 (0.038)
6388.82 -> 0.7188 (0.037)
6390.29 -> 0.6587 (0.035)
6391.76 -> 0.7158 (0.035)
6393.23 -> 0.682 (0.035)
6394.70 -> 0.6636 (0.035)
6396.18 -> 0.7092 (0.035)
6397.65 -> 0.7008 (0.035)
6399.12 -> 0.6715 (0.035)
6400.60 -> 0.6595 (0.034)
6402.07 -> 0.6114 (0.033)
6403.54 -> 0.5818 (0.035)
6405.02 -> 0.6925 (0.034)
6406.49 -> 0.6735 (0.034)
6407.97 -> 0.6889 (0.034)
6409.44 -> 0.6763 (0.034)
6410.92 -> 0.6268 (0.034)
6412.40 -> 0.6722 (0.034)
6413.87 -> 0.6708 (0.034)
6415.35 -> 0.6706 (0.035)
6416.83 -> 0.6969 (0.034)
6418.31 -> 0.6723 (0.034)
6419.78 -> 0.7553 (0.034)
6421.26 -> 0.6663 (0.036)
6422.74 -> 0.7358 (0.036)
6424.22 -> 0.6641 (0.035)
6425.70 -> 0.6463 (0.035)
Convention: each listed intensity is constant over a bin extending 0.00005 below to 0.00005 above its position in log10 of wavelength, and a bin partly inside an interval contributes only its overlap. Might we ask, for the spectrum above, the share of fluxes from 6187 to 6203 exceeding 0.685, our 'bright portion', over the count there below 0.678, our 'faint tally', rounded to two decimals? 0.32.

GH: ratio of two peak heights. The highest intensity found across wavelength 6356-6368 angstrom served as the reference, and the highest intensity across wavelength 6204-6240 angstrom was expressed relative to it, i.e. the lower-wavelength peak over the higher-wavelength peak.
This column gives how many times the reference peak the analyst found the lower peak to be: 0.97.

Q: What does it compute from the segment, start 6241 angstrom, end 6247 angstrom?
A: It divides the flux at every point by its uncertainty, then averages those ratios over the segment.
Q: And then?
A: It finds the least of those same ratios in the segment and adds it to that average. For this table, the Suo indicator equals 35.5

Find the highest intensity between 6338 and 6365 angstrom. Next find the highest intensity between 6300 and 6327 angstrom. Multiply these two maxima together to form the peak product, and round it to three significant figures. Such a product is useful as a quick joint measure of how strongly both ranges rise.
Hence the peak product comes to 0.631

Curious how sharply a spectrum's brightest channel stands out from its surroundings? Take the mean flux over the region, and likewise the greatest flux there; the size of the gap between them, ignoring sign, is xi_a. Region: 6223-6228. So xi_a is 0.030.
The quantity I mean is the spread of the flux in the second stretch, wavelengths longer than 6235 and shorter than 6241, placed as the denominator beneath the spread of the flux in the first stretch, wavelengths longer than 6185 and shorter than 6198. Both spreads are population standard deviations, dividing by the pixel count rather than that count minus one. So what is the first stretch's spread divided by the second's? 1.4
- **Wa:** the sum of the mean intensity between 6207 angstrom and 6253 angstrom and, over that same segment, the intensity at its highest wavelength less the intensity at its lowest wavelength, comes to 0.697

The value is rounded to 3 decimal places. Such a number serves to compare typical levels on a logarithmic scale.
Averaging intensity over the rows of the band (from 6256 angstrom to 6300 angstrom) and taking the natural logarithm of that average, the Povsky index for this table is -0.376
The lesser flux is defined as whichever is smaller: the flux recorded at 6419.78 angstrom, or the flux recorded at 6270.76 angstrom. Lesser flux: 0.75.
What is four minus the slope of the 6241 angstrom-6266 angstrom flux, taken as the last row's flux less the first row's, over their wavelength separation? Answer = 4.01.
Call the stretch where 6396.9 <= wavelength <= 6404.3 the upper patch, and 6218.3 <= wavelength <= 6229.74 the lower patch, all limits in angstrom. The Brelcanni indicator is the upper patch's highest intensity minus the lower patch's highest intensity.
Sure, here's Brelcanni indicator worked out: -0.07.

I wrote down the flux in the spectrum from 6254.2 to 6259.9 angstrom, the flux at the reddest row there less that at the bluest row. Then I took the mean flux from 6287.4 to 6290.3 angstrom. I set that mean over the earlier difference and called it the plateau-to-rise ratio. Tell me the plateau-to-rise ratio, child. -23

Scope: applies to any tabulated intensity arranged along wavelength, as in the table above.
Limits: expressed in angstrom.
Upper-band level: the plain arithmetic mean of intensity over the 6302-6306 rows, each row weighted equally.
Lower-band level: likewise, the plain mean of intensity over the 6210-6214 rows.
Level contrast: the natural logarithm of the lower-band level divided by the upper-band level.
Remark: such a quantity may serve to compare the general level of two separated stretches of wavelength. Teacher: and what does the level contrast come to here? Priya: 0.01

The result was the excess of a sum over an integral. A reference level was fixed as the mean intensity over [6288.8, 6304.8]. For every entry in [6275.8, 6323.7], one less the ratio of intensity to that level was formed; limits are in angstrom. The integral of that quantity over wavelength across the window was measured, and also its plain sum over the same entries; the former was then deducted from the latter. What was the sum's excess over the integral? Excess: 0.45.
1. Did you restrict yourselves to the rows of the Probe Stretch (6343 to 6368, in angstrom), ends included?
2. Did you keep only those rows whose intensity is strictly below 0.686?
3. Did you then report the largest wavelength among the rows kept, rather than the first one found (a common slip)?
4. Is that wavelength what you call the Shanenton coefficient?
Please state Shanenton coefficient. 6363.86 angstrom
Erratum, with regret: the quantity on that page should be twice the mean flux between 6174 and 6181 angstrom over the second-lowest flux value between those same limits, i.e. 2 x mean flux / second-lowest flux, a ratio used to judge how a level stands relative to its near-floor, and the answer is 2.03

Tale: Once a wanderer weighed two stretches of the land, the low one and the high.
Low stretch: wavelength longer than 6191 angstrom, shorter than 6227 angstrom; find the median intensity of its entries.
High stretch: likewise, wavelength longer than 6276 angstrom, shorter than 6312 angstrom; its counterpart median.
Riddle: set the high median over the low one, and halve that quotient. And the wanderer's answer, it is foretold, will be 0.485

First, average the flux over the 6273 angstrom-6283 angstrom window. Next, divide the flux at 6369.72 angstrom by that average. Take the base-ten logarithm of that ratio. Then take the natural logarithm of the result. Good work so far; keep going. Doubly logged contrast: -4.2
